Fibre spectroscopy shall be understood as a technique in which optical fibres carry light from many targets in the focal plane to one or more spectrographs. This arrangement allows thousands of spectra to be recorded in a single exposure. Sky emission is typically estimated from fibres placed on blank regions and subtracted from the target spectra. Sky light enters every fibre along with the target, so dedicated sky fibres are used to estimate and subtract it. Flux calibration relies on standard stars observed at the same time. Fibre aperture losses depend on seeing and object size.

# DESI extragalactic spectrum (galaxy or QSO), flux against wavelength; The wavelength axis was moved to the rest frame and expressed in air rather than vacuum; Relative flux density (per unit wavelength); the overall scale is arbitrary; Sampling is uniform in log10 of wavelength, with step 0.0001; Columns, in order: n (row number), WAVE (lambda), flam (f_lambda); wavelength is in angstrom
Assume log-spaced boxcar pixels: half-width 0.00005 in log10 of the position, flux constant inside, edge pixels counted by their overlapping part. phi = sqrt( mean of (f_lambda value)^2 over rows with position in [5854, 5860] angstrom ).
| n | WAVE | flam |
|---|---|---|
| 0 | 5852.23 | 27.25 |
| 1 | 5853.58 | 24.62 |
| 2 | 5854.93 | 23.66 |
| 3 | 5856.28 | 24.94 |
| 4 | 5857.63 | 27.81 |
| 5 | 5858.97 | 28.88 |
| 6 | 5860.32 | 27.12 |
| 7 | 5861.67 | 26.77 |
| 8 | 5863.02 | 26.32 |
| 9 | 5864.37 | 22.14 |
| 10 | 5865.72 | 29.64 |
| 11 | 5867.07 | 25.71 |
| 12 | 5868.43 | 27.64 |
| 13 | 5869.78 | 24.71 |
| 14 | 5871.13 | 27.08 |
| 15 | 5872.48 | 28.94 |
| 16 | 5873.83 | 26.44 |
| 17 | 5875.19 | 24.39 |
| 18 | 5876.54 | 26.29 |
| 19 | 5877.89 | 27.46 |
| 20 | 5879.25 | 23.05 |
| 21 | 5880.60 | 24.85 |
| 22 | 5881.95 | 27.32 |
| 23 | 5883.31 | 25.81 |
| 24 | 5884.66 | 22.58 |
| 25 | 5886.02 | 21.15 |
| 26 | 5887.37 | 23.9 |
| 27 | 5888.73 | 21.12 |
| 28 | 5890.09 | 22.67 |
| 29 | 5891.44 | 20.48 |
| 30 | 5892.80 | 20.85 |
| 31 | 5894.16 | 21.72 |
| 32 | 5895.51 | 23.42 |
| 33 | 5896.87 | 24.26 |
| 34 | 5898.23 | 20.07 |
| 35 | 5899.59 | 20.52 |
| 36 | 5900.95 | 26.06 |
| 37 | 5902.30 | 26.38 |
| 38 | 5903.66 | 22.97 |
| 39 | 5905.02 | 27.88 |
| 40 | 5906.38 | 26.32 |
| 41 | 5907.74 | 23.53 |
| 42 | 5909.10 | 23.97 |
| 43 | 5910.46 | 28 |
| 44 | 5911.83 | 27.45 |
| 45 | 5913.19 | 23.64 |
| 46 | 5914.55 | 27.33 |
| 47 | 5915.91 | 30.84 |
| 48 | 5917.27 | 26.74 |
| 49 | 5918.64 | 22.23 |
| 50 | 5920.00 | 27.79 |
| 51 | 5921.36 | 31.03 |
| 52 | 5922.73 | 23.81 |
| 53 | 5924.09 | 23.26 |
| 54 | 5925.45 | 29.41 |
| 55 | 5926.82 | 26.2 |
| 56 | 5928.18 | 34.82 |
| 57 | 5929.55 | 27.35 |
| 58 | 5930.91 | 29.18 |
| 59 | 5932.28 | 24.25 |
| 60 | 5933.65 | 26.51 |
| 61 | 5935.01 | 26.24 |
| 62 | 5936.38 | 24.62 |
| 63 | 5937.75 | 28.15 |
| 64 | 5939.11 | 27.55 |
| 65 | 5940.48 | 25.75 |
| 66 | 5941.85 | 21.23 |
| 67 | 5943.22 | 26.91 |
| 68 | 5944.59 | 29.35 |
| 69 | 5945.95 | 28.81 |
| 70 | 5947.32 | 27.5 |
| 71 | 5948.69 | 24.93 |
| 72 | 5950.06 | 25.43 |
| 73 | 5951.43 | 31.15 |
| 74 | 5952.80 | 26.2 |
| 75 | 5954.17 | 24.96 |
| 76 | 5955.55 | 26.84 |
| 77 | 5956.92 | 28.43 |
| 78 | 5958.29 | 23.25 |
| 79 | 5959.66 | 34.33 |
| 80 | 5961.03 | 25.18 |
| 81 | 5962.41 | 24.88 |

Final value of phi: 26.4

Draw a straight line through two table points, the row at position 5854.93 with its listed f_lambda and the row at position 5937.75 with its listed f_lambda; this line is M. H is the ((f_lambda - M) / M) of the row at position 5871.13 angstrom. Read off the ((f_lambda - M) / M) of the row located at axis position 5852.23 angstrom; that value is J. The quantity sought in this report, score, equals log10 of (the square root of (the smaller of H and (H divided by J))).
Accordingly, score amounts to -0.49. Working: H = 0.10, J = 0.16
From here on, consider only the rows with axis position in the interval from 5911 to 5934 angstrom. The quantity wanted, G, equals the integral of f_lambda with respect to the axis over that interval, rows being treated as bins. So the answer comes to 625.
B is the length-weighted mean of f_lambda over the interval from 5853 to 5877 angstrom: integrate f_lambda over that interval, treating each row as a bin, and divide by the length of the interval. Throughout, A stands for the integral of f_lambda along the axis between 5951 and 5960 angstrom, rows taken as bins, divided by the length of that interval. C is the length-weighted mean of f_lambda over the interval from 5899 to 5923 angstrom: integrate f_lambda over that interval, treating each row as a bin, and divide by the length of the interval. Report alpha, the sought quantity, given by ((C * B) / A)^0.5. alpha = 5.0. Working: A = 27.5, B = 26.3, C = 26.0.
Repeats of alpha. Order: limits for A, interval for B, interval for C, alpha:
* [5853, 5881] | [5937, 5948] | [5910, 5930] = 5.3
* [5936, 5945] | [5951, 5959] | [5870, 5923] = 5.0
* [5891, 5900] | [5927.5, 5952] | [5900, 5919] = 5.7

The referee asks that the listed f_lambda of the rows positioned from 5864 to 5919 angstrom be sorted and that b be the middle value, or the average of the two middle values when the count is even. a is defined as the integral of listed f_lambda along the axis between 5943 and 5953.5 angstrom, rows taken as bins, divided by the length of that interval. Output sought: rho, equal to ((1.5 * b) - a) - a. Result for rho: -18.1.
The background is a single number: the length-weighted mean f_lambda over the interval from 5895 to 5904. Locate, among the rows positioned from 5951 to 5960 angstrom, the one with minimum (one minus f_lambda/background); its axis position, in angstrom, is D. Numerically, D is 5959.66 angstrom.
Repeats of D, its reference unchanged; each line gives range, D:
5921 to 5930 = 5928.18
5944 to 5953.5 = 5951.43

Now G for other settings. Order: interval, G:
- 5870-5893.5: 573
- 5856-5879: 611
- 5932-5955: 609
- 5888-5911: 541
